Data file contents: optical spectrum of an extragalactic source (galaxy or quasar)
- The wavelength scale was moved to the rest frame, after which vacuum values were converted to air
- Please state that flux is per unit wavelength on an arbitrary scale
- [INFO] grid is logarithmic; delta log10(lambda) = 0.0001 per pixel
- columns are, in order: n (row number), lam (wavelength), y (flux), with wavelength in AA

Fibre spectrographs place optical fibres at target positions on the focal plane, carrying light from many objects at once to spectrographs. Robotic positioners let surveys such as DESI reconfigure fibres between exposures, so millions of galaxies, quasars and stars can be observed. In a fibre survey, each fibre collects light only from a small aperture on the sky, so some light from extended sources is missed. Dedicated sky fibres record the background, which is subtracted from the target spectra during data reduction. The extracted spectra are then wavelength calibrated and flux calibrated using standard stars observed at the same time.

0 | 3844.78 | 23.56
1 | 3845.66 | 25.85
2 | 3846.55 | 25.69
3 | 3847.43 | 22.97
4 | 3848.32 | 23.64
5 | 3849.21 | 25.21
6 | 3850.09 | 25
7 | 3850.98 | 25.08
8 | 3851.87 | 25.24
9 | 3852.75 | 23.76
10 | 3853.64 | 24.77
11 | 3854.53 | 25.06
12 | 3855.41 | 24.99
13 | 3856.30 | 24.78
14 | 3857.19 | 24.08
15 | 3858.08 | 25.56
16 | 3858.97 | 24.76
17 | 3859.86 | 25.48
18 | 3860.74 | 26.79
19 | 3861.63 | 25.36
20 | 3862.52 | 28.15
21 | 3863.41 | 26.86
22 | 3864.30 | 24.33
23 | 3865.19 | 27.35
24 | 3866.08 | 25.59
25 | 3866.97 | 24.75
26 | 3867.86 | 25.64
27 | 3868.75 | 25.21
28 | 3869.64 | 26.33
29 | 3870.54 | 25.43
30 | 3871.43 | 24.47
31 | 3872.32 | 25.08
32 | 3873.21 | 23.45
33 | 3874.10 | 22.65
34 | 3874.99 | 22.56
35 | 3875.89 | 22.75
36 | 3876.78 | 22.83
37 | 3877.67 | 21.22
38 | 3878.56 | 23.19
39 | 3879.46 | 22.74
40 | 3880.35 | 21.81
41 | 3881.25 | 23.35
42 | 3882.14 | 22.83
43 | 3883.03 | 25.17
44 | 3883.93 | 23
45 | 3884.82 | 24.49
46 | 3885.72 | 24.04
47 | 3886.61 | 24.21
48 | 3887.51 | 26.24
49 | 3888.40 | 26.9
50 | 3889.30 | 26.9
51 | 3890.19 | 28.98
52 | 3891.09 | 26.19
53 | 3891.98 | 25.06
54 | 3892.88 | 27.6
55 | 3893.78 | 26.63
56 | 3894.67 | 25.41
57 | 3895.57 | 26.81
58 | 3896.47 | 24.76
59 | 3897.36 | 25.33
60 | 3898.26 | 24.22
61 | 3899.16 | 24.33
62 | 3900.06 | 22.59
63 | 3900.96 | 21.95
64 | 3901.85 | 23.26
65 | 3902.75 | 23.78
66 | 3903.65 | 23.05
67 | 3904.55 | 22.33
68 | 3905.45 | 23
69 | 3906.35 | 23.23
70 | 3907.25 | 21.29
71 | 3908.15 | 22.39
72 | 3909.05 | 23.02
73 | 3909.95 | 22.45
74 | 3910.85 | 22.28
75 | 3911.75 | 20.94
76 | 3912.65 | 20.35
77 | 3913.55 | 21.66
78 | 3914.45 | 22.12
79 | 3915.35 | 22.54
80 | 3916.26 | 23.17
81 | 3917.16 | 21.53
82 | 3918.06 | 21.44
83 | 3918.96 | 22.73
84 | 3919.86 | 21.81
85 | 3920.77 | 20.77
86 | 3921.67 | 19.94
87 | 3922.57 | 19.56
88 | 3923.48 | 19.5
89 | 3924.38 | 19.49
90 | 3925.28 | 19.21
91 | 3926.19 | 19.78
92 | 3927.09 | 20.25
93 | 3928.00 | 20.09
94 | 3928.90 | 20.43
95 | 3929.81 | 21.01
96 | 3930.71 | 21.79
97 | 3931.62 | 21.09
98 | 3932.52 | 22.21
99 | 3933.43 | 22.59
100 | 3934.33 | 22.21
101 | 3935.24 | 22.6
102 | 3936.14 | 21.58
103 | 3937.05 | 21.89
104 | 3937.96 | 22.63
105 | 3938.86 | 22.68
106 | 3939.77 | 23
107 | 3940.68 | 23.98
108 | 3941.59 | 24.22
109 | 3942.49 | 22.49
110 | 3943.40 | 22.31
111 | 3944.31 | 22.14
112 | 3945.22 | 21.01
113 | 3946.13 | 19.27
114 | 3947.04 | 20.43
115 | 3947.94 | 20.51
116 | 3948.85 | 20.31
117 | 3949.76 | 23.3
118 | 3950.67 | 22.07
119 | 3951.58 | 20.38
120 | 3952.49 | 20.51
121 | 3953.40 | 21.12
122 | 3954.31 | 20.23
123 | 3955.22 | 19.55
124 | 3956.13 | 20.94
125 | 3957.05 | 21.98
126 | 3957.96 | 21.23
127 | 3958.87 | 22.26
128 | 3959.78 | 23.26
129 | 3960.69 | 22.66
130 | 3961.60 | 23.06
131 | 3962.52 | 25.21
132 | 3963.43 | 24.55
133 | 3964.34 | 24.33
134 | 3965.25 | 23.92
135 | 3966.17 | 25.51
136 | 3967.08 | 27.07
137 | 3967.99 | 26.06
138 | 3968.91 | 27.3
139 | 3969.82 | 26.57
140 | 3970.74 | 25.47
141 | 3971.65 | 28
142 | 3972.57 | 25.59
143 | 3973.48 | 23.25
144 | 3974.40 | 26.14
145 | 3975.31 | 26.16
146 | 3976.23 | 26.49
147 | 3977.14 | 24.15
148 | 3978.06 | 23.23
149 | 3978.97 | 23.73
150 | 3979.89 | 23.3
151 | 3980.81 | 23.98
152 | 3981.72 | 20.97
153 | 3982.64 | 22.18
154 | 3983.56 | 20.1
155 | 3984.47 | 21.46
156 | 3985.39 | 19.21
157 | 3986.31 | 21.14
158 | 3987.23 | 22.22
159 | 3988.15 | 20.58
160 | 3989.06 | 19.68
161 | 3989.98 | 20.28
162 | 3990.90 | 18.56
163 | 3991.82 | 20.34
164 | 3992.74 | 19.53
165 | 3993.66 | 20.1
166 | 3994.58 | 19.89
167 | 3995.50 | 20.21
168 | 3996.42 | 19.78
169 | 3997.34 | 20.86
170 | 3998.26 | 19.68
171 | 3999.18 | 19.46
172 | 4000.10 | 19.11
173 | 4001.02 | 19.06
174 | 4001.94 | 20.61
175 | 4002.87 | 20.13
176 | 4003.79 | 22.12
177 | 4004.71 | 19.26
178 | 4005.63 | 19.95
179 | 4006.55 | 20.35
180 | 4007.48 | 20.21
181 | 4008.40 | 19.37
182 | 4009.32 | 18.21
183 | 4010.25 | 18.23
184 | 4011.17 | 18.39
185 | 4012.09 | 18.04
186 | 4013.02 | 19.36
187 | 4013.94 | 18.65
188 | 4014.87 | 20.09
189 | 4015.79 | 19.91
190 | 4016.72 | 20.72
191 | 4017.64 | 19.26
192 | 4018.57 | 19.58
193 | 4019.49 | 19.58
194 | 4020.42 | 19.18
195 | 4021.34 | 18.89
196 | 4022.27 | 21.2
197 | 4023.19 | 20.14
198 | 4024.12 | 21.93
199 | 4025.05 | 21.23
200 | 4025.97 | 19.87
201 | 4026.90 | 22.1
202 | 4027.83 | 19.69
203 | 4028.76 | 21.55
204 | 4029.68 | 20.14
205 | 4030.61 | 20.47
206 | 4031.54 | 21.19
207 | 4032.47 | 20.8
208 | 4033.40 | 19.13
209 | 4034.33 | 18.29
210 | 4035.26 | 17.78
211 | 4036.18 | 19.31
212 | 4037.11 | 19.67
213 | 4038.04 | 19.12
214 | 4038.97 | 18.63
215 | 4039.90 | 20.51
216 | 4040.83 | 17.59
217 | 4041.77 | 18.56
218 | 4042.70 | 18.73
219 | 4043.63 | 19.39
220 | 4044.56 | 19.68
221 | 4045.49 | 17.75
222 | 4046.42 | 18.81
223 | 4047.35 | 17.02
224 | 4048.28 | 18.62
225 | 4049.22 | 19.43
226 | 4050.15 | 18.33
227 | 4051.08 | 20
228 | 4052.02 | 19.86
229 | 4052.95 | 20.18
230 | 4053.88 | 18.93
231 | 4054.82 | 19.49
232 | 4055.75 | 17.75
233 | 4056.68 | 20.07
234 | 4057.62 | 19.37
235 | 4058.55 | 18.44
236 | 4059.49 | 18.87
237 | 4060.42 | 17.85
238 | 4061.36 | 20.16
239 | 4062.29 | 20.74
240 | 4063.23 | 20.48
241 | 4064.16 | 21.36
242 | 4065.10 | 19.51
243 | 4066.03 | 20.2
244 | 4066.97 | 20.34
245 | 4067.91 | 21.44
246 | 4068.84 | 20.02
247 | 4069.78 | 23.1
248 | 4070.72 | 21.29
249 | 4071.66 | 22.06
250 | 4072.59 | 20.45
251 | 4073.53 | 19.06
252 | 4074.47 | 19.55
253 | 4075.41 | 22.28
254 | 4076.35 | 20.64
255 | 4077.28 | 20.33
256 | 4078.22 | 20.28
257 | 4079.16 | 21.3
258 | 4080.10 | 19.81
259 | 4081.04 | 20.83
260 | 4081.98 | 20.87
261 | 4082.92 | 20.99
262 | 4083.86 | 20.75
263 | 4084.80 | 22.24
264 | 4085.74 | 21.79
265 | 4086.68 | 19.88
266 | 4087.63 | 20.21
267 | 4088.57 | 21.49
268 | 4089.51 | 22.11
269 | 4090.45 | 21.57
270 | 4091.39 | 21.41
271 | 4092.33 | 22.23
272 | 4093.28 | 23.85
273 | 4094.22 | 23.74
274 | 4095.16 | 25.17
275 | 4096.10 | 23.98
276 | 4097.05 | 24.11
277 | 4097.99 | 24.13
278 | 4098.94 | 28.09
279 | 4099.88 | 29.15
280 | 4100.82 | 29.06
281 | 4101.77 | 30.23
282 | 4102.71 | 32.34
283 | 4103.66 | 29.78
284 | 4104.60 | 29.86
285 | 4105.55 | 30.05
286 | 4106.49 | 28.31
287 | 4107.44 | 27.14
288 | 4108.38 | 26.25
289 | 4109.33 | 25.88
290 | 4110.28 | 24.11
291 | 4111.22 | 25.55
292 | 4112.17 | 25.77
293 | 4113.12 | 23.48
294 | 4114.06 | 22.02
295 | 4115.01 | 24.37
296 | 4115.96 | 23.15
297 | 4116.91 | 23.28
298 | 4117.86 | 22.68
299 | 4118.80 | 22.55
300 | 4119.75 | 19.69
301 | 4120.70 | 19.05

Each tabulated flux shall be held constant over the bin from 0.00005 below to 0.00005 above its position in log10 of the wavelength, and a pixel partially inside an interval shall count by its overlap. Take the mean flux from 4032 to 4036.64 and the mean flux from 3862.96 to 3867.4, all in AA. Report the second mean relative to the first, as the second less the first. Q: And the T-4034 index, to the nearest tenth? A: 6.7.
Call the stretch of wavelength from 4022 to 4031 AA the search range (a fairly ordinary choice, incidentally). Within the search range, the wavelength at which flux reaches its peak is 4026.90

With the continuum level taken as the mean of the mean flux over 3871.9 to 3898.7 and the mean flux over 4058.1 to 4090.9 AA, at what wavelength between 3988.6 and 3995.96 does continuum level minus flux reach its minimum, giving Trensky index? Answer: 3991.82 AA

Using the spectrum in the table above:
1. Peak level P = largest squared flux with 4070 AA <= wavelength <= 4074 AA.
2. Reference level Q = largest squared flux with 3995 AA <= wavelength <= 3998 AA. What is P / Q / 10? 0.112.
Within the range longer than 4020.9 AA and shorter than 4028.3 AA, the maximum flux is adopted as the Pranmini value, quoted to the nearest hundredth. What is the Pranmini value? 22.10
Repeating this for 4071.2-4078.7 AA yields 22.28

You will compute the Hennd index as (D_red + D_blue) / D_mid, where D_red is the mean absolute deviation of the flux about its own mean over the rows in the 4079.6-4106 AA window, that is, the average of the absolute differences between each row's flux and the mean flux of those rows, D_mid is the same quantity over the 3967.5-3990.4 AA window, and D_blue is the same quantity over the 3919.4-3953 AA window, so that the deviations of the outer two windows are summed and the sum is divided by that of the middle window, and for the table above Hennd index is 2.0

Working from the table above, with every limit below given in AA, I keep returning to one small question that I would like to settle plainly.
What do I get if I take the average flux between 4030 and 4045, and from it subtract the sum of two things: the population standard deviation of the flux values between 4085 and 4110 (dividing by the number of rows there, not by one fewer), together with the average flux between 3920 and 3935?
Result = -4.9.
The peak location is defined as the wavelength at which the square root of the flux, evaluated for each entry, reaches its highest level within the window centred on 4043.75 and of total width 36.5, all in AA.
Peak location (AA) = 4026.90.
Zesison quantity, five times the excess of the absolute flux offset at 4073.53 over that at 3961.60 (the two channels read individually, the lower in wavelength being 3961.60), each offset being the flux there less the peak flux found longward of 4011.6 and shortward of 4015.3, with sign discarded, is -9.7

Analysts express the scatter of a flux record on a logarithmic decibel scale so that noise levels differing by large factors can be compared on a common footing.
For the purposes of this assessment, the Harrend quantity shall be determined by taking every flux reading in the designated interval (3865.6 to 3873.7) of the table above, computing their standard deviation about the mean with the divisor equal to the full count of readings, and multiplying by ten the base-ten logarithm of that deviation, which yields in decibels -1.1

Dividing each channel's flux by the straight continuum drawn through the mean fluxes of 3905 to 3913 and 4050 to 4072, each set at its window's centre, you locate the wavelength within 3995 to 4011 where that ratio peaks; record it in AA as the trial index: 4003.79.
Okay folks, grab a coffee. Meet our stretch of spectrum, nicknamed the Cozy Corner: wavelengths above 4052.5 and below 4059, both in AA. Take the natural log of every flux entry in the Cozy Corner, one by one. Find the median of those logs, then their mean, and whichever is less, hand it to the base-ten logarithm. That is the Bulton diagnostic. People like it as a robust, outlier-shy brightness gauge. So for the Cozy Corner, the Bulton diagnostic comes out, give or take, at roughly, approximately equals 0.470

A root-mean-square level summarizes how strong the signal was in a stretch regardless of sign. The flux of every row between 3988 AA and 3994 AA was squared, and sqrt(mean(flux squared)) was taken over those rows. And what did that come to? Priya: 19.9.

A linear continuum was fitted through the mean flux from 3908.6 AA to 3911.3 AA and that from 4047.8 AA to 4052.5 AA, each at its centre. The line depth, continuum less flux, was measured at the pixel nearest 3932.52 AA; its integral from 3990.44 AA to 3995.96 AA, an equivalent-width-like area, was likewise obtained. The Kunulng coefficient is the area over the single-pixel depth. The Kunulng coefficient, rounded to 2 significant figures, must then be -28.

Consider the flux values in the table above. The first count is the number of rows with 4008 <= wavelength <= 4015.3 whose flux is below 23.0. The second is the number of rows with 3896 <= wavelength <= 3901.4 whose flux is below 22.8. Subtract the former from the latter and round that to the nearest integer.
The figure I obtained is -6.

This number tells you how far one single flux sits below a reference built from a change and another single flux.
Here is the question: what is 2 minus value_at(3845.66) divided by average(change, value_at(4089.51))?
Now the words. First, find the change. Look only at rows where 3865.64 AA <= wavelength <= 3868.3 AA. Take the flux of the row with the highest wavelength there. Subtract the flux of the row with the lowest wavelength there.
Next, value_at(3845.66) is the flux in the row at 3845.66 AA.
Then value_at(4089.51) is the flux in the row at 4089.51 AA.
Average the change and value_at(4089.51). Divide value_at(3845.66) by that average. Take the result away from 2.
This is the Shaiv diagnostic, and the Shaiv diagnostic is -0.3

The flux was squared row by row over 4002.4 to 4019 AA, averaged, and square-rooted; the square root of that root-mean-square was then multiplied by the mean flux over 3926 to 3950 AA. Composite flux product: 96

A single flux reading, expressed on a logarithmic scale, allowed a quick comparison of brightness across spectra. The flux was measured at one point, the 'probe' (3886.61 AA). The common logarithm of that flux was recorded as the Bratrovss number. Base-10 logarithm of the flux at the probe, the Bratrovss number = 1.38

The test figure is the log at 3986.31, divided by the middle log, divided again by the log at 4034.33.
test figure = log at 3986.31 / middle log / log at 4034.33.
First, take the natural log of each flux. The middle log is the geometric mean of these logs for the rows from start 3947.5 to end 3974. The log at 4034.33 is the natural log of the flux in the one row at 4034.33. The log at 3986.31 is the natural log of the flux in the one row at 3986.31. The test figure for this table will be 0.334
